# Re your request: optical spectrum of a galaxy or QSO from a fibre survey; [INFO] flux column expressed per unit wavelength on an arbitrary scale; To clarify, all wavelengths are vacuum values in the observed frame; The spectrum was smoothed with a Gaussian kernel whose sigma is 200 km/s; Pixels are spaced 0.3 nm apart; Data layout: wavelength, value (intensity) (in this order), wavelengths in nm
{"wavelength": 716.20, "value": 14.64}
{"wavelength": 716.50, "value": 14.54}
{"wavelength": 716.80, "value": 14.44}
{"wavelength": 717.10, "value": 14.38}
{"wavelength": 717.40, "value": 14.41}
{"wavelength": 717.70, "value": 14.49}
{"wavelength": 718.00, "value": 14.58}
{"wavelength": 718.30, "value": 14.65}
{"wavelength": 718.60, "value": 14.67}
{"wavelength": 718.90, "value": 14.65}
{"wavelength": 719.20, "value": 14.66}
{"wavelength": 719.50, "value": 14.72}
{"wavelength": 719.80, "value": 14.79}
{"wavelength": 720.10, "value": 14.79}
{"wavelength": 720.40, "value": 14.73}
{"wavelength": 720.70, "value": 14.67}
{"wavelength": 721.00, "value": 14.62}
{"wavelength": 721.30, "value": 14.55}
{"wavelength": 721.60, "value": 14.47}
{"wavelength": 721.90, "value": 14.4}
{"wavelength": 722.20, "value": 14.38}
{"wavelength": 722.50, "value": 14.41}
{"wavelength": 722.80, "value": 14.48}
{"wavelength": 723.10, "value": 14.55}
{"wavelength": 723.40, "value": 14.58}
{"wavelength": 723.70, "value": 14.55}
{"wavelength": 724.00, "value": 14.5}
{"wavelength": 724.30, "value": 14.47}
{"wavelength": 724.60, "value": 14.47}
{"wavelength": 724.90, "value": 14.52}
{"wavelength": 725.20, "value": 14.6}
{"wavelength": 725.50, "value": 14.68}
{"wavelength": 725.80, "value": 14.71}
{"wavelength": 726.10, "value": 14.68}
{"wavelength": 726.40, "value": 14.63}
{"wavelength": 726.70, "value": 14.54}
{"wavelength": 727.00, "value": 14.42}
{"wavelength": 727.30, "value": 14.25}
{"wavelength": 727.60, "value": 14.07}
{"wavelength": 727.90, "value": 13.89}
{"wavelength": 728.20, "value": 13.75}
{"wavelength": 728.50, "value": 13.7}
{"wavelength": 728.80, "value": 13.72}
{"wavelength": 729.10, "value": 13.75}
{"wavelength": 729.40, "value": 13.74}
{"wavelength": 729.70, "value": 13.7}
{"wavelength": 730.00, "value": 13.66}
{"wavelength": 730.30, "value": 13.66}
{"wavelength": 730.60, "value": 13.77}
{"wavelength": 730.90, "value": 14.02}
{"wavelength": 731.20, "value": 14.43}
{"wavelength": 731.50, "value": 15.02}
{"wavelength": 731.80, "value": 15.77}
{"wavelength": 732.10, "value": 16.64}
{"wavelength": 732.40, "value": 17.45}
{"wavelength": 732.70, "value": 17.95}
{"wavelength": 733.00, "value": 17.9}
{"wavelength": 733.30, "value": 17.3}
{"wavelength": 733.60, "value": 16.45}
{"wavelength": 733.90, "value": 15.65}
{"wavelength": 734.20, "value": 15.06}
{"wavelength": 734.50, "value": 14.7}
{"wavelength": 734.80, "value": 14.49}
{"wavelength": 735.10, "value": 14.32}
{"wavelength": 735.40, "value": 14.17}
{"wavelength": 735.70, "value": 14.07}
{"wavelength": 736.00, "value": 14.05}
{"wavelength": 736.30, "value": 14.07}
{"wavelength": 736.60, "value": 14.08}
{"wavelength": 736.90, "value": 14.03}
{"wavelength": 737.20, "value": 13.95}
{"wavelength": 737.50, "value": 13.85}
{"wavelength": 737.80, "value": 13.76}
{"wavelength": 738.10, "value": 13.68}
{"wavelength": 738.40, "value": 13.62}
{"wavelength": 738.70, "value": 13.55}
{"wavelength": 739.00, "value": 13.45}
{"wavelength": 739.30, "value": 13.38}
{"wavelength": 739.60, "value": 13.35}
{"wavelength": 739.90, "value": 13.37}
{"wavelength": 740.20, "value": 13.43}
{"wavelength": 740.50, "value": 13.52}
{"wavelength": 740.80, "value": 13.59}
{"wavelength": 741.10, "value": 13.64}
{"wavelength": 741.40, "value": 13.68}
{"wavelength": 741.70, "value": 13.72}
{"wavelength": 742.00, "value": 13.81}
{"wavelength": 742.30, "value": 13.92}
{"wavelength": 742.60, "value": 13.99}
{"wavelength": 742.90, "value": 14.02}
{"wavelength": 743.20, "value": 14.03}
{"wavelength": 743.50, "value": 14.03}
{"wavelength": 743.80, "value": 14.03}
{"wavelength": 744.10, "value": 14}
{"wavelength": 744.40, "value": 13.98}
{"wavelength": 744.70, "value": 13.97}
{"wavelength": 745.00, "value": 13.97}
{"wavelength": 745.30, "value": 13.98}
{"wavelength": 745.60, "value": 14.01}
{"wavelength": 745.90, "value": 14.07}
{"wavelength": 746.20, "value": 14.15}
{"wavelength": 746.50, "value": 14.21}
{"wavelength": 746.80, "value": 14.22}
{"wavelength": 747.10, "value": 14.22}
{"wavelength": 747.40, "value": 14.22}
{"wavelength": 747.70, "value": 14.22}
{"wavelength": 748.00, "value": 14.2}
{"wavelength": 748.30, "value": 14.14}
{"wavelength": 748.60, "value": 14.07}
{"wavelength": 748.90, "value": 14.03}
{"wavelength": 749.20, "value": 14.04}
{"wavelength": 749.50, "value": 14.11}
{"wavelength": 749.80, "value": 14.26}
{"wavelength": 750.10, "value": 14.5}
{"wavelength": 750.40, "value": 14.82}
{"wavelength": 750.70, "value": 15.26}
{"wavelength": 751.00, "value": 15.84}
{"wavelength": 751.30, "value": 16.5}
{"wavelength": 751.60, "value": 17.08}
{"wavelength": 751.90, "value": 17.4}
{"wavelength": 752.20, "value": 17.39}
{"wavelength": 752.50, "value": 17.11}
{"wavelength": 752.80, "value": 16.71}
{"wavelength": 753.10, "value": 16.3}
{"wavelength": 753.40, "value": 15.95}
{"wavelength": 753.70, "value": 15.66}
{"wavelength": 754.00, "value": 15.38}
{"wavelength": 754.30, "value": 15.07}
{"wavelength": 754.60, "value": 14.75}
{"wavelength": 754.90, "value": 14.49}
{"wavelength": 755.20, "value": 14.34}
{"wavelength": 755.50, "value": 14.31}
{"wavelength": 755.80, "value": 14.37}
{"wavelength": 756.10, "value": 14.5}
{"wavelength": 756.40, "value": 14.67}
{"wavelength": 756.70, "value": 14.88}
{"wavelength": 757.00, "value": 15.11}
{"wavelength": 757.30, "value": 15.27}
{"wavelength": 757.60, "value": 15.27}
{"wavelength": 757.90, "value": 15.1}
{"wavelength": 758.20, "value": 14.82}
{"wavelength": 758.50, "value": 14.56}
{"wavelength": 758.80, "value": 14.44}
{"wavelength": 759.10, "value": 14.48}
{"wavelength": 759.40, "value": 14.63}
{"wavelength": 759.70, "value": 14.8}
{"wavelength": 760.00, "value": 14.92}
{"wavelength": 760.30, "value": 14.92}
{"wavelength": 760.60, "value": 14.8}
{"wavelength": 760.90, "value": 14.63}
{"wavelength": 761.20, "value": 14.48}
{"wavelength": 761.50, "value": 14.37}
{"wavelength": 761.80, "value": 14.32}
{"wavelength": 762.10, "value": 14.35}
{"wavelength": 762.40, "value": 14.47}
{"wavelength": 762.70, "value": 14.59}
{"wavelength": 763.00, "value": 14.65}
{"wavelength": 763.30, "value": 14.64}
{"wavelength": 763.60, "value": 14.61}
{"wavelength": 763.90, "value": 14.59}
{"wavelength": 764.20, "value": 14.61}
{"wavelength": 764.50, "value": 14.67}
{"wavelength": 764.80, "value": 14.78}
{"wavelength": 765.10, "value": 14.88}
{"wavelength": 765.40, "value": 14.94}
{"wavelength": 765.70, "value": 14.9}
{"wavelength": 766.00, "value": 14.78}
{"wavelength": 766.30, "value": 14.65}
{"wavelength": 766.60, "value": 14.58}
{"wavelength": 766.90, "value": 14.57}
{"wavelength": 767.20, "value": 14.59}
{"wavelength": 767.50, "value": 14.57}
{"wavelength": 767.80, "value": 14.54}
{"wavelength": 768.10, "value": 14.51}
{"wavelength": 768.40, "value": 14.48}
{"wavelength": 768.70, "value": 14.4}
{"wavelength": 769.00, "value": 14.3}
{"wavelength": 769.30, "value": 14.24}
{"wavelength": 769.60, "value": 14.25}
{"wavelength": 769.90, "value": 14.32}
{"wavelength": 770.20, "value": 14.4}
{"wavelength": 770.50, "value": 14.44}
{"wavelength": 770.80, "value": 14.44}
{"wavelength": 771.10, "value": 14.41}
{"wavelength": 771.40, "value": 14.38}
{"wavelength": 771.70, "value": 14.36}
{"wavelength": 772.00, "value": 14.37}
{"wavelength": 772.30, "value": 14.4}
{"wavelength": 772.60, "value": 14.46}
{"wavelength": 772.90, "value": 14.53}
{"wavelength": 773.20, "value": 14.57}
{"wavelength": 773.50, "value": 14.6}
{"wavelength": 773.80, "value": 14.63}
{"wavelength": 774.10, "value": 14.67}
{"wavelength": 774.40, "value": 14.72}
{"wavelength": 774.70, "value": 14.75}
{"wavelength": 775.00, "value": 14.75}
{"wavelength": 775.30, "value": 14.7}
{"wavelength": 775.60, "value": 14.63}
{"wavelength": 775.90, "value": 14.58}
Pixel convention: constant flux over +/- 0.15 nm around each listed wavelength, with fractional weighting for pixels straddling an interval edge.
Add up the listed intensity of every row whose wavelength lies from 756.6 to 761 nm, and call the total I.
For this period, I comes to 223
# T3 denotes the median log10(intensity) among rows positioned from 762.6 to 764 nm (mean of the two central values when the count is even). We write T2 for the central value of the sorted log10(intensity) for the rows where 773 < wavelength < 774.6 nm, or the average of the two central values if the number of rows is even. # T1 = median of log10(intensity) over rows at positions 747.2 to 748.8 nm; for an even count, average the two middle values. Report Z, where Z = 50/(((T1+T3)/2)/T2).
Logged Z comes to 50.3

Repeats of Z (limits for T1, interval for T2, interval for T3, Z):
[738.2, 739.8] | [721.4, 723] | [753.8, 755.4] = 50.4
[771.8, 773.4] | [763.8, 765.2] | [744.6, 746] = 50.6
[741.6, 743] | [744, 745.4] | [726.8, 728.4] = 50.0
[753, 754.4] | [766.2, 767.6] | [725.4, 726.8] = 49.3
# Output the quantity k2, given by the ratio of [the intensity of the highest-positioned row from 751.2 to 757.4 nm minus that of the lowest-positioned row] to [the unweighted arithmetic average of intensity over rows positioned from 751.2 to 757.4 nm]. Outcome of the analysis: -0.08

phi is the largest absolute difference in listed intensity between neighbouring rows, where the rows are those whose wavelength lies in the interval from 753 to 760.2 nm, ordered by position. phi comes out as 0.35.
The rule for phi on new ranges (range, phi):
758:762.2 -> 0.26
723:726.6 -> 0.08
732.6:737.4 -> 0.85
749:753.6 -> 0.66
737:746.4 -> 0.11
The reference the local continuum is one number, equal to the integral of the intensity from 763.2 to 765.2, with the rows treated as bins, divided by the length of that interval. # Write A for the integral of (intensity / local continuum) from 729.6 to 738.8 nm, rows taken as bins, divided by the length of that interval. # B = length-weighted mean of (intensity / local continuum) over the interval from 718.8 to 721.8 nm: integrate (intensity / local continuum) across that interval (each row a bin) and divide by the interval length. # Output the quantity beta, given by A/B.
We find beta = 1.01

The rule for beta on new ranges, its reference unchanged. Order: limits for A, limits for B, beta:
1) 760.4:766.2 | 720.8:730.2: 1.02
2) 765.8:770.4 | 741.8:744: 1.04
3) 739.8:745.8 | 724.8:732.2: 0.97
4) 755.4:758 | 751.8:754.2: 0.90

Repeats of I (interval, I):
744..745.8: 84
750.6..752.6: 117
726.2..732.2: 285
